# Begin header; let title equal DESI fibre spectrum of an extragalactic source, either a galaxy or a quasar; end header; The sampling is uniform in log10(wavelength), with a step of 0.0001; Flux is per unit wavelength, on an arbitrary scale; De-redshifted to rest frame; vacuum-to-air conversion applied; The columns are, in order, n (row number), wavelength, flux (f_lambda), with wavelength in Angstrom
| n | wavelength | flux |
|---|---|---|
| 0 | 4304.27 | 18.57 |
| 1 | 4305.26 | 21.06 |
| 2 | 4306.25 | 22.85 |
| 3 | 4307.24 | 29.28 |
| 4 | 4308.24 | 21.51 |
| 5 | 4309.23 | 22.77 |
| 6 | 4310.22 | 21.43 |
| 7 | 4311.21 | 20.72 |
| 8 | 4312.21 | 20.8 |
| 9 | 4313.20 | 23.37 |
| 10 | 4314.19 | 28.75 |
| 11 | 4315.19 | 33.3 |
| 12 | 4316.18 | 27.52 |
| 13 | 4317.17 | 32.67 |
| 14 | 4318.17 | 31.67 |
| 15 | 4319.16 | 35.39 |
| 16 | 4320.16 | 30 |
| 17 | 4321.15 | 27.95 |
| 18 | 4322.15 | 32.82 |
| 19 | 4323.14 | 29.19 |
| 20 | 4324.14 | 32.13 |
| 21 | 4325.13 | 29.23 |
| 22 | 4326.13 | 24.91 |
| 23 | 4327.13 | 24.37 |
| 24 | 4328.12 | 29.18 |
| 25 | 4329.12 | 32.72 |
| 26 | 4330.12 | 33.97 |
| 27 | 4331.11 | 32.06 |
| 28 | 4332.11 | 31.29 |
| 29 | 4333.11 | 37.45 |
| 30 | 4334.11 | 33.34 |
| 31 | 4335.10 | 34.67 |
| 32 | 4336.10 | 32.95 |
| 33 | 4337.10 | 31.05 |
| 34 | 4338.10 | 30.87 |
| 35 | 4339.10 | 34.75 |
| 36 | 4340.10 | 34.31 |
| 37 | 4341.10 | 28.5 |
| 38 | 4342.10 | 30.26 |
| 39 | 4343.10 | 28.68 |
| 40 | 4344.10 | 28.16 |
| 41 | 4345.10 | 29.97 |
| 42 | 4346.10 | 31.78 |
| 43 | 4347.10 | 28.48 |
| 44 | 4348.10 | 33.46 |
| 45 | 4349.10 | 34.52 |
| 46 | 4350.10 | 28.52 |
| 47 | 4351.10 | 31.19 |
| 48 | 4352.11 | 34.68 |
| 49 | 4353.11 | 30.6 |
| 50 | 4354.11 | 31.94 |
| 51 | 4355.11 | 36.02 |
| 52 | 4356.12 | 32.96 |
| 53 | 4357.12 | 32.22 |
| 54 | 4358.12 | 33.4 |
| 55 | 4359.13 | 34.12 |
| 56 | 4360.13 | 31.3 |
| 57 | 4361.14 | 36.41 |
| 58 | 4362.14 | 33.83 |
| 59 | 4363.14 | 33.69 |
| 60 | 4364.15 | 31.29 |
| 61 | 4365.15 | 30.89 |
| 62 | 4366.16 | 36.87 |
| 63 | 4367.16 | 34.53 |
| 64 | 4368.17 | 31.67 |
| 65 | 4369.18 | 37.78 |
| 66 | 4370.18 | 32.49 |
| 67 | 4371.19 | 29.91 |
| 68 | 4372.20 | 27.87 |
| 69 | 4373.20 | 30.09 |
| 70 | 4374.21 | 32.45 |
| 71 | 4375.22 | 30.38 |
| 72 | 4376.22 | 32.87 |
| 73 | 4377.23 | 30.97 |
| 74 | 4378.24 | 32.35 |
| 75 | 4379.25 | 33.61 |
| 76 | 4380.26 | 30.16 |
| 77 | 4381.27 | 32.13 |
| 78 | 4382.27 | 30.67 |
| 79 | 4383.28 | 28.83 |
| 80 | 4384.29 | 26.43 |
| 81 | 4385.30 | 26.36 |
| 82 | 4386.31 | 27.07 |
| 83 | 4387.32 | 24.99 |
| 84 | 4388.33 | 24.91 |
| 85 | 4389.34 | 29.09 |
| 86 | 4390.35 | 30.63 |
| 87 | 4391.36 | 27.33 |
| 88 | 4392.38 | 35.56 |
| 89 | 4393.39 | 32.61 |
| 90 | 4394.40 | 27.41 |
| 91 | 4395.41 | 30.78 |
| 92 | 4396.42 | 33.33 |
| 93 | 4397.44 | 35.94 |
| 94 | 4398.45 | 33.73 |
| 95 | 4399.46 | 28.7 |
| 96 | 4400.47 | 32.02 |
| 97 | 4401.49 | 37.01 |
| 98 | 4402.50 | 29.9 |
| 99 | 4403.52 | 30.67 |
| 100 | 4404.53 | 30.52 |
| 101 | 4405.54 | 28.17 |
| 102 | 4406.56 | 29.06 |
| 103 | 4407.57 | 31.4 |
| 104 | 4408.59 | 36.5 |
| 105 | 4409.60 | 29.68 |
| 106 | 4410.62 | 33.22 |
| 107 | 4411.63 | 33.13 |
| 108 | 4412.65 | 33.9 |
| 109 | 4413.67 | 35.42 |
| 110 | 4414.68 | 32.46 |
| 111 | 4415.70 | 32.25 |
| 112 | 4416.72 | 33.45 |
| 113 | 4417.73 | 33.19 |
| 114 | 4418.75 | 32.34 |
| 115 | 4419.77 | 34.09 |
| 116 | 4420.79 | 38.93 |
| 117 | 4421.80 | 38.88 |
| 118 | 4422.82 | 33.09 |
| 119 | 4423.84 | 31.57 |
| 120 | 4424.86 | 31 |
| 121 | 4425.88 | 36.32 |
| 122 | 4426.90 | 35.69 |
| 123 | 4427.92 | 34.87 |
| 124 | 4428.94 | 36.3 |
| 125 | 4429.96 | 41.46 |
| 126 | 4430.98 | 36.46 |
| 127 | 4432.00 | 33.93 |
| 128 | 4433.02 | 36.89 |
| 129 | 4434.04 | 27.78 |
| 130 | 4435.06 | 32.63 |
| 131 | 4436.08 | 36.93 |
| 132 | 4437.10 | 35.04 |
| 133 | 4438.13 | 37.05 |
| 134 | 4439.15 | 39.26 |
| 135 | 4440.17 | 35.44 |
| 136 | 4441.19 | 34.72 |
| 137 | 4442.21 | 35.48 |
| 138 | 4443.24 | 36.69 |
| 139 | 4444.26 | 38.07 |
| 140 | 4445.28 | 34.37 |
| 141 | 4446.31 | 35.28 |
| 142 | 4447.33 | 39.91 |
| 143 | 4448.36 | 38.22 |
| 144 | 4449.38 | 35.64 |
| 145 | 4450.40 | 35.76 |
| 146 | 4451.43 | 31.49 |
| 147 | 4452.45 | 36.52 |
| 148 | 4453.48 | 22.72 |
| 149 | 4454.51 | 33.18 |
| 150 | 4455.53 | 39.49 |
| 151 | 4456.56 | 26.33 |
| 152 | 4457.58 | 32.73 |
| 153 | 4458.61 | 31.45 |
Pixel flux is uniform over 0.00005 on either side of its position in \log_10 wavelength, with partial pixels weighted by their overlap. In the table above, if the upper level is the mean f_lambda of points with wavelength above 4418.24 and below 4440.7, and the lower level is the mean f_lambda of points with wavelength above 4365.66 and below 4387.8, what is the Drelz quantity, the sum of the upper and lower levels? 66.2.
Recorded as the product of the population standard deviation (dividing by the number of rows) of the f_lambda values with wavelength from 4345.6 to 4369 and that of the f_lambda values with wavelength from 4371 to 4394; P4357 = 6.0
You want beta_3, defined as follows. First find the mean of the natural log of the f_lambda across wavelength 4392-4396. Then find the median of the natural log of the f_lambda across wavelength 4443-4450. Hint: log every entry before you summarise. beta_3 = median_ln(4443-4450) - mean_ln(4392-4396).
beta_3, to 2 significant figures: 0.15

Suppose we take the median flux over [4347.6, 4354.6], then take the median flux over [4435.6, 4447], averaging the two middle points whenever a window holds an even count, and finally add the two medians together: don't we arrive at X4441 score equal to 67.4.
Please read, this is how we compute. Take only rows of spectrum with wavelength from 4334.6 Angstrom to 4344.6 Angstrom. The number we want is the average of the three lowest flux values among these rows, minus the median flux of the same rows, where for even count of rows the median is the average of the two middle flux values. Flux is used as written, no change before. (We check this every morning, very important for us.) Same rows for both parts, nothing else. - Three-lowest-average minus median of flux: -2.5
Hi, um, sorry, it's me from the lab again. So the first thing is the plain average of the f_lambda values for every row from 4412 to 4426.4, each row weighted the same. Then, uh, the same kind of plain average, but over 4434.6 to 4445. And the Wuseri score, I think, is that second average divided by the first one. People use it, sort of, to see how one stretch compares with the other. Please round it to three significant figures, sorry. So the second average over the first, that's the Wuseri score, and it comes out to 1.06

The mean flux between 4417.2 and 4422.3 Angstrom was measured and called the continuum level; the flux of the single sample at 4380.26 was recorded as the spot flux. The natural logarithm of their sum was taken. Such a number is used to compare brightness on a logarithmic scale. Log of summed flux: 4.18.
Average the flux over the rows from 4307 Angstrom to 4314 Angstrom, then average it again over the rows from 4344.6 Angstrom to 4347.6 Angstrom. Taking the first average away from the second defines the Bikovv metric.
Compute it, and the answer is 7.2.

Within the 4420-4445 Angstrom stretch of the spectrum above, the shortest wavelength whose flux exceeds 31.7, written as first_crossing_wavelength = 4420.79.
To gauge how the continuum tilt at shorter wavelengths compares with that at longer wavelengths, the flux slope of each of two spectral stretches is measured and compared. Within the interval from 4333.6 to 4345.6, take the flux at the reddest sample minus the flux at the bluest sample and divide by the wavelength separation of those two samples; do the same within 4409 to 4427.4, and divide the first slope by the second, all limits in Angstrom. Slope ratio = -0.9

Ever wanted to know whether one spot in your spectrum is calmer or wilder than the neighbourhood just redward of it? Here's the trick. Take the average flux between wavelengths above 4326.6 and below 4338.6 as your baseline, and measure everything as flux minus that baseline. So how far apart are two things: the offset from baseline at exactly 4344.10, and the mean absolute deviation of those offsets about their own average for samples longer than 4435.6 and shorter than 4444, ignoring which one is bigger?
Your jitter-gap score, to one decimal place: 5.0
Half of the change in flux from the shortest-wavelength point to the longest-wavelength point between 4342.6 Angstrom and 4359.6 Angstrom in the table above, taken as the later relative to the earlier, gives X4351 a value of 2.7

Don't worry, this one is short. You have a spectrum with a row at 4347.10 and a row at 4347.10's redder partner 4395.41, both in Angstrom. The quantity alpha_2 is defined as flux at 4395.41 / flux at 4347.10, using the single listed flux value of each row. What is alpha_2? 1.08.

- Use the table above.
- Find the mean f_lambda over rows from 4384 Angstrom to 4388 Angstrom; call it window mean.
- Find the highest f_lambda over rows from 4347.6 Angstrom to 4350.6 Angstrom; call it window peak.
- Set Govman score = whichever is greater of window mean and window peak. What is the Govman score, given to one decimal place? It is 34.5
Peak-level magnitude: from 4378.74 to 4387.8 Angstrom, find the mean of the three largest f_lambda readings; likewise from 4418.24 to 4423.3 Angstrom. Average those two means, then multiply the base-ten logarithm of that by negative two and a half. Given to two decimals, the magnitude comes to -3.85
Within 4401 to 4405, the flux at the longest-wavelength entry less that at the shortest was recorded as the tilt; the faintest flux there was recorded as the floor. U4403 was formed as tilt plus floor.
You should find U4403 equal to 23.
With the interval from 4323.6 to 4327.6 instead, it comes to 17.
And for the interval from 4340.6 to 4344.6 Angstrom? 28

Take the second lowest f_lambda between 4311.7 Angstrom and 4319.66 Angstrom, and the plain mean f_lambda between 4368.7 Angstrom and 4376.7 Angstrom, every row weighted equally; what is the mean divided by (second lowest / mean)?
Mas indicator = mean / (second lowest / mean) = 43.1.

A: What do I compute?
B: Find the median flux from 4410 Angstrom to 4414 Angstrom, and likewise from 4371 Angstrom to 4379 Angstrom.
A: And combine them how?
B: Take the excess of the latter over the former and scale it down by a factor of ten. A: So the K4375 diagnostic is -0.29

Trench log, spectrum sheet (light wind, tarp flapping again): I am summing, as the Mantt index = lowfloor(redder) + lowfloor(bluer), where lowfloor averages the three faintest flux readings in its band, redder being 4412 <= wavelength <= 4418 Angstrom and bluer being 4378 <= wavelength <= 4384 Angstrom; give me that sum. 63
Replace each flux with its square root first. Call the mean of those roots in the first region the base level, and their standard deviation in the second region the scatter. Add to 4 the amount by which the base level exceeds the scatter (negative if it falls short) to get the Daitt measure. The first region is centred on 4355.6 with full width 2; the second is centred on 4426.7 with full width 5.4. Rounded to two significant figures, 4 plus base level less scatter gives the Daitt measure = 9.7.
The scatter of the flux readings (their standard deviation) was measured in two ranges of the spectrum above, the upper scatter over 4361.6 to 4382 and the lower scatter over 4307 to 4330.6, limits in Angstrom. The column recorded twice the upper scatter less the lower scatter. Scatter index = 0.1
